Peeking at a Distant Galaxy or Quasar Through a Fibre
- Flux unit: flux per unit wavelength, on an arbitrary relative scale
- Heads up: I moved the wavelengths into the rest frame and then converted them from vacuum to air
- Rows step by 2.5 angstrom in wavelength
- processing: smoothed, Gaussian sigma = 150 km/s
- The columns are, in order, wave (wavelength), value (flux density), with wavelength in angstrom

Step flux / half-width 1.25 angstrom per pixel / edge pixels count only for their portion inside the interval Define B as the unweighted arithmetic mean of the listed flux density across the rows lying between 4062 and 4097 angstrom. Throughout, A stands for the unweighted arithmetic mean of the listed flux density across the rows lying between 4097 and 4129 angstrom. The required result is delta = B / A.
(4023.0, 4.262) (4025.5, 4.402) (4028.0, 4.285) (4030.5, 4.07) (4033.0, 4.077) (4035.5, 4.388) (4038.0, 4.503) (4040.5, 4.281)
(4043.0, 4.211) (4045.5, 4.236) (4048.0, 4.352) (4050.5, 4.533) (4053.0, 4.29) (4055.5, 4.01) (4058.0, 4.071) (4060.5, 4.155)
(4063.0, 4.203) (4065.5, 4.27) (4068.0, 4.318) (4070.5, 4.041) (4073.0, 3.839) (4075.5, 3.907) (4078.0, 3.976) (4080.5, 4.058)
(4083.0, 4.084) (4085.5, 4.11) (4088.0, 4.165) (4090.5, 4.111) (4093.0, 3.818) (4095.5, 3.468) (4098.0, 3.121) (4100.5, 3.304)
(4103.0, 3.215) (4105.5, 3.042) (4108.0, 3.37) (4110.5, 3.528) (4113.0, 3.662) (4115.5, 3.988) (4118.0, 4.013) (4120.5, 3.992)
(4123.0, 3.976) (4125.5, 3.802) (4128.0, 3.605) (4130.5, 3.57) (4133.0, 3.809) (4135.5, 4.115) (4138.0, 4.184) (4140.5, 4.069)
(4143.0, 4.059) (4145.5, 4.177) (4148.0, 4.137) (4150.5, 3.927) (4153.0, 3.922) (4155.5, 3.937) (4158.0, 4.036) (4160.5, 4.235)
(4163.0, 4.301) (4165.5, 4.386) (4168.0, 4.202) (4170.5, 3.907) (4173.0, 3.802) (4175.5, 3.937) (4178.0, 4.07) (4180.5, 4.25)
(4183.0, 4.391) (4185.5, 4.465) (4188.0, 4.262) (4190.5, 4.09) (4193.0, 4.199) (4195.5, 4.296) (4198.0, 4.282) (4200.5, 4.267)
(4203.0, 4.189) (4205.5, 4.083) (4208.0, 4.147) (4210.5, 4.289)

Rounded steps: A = 3.6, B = 4.03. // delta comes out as 1.12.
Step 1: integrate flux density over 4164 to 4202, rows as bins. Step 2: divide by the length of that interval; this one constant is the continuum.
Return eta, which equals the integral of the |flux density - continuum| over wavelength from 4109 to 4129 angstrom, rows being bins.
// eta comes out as 7.4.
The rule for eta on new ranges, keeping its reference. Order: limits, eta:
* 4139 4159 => 3.1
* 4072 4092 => 3.1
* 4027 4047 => 2.5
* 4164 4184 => 3.8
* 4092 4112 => 16.6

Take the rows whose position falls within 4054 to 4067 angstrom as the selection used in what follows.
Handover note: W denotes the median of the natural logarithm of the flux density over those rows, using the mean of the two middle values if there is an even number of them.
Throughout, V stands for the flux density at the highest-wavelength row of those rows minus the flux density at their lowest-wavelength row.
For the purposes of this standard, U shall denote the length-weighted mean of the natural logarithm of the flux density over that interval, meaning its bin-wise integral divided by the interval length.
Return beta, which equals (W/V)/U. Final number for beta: 4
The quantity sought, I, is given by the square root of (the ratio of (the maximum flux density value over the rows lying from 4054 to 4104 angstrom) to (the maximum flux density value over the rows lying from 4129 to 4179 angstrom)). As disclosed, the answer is 0.992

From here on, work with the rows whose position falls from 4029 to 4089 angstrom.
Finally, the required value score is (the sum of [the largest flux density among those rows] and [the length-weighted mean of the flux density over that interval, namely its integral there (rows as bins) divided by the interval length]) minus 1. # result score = 7.71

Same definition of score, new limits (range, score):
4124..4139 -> 7.03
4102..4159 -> 7.02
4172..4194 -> 7.63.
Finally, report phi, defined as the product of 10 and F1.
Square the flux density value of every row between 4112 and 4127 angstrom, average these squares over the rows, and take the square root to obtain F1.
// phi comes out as 39.1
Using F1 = 3.91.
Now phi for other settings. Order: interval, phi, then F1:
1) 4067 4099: 39.4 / 3.94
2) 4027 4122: 39.9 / 3.99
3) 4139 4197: 41.4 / 4.14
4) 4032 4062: 42.6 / 4.26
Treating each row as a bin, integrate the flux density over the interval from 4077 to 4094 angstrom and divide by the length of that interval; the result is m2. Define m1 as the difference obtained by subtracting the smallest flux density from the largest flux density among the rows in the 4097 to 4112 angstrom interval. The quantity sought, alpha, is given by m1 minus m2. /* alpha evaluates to -3.6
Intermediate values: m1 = 0.49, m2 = 4.05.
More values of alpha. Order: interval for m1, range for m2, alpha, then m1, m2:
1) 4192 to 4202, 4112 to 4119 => -3.8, 0.10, 3.89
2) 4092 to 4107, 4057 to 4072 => -3.4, 0.78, 4.17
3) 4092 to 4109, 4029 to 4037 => -3.4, 0.78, 4.19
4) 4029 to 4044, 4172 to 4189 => -3.7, 0.43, 4.17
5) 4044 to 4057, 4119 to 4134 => -3.3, 0.52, 3.80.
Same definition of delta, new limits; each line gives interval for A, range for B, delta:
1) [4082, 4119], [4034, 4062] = 1.17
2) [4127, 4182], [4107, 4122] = 0.93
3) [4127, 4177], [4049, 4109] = 0.97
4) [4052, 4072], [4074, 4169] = 0.93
